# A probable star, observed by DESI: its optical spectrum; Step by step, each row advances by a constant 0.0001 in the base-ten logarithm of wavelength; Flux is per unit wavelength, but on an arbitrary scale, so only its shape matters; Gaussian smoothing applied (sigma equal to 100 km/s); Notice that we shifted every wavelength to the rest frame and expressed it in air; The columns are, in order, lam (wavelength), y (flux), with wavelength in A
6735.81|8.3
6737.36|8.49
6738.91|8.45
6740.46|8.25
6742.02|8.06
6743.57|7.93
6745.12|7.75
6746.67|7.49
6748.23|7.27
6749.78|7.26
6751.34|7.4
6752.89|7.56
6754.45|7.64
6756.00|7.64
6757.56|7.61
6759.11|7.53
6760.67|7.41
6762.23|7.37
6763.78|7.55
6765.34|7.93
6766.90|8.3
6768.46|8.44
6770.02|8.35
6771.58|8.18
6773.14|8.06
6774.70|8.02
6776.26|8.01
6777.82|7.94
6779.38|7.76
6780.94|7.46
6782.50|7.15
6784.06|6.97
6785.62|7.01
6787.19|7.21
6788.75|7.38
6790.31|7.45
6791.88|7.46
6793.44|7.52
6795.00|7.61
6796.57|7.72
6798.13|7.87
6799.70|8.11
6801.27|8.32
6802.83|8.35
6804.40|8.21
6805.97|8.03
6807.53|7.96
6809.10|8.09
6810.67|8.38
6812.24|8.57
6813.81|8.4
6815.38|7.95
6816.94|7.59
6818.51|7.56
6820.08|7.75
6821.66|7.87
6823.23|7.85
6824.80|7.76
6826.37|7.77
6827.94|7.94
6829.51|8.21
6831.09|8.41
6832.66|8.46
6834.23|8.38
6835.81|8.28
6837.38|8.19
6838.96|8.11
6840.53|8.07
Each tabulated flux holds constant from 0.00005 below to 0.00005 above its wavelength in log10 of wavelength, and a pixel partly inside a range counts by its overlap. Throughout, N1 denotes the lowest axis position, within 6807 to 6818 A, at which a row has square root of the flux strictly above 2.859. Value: 6810.67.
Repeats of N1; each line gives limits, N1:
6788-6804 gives 6801.27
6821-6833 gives 6829.51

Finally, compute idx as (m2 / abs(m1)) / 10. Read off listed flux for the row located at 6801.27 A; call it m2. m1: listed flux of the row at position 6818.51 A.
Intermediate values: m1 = 7.56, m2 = 8.32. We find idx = 0.110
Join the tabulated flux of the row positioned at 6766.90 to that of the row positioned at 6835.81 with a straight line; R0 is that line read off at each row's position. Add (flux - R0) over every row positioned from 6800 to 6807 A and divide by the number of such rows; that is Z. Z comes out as -0.1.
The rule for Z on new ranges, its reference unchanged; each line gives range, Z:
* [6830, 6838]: 0.1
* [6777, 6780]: -0.4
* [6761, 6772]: -0.3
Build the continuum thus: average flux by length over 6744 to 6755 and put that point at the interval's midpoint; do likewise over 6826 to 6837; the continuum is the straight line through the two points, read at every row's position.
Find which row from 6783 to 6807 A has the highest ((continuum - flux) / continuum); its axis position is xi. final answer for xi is 6784.06 A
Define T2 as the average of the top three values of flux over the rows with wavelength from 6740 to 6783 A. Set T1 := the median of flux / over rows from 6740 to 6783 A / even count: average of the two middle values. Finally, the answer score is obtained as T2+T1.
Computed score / 16.1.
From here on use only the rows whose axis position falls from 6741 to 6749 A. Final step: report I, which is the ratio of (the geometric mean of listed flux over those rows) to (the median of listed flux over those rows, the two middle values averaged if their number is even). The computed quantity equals 0.99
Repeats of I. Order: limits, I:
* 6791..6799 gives 1.00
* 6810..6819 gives 0.99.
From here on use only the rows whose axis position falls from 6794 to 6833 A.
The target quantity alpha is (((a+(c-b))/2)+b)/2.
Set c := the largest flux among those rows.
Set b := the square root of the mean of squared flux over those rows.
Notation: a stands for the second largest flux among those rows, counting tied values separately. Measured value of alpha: 6.27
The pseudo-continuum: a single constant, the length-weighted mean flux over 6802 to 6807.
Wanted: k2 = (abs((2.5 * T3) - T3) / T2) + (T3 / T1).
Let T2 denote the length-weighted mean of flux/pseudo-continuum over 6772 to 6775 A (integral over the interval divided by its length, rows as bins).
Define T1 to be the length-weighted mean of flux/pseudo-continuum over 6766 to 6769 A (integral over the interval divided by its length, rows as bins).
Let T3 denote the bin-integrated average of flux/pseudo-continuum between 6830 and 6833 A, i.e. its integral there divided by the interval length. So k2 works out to 2.57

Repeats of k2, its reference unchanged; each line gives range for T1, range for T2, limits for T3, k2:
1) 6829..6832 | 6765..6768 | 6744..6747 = 2.34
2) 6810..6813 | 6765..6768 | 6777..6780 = 2.37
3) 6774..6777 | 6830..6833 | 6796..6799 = 2.37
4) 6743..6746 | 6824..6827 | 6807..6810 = 2.57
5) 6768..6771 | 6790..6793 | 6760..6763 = 2.37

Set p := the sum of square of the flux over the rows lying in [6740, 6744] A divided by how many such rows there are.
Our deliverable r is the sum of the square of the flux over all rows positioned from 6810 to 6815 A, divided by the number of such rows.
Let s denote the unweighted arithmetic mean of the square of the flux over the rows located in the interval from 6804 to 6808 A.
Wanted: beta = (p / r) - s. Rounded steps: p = 65.3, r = 71.4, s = 65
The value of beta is -64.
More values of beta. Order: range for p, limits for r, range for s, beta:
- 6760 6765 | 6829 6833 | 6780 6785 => -51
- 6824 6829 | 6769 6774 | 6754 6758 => -57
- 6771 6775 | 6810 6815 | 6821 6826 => -60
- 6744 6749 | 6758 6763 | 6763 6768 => -62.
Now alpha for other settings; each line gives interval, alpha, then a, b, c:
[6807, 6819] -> 6.26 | 8.4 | 8.07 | 8.57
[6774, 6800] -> 5.93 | 8.02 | 7.58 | 8.11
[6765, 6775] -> 6.24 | 8.35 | 8.18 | 8.44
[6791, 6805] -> 6.15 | 8.32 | 7.91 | 8.35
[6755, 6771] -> 6.15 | 8.35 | 7.82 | 8.44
